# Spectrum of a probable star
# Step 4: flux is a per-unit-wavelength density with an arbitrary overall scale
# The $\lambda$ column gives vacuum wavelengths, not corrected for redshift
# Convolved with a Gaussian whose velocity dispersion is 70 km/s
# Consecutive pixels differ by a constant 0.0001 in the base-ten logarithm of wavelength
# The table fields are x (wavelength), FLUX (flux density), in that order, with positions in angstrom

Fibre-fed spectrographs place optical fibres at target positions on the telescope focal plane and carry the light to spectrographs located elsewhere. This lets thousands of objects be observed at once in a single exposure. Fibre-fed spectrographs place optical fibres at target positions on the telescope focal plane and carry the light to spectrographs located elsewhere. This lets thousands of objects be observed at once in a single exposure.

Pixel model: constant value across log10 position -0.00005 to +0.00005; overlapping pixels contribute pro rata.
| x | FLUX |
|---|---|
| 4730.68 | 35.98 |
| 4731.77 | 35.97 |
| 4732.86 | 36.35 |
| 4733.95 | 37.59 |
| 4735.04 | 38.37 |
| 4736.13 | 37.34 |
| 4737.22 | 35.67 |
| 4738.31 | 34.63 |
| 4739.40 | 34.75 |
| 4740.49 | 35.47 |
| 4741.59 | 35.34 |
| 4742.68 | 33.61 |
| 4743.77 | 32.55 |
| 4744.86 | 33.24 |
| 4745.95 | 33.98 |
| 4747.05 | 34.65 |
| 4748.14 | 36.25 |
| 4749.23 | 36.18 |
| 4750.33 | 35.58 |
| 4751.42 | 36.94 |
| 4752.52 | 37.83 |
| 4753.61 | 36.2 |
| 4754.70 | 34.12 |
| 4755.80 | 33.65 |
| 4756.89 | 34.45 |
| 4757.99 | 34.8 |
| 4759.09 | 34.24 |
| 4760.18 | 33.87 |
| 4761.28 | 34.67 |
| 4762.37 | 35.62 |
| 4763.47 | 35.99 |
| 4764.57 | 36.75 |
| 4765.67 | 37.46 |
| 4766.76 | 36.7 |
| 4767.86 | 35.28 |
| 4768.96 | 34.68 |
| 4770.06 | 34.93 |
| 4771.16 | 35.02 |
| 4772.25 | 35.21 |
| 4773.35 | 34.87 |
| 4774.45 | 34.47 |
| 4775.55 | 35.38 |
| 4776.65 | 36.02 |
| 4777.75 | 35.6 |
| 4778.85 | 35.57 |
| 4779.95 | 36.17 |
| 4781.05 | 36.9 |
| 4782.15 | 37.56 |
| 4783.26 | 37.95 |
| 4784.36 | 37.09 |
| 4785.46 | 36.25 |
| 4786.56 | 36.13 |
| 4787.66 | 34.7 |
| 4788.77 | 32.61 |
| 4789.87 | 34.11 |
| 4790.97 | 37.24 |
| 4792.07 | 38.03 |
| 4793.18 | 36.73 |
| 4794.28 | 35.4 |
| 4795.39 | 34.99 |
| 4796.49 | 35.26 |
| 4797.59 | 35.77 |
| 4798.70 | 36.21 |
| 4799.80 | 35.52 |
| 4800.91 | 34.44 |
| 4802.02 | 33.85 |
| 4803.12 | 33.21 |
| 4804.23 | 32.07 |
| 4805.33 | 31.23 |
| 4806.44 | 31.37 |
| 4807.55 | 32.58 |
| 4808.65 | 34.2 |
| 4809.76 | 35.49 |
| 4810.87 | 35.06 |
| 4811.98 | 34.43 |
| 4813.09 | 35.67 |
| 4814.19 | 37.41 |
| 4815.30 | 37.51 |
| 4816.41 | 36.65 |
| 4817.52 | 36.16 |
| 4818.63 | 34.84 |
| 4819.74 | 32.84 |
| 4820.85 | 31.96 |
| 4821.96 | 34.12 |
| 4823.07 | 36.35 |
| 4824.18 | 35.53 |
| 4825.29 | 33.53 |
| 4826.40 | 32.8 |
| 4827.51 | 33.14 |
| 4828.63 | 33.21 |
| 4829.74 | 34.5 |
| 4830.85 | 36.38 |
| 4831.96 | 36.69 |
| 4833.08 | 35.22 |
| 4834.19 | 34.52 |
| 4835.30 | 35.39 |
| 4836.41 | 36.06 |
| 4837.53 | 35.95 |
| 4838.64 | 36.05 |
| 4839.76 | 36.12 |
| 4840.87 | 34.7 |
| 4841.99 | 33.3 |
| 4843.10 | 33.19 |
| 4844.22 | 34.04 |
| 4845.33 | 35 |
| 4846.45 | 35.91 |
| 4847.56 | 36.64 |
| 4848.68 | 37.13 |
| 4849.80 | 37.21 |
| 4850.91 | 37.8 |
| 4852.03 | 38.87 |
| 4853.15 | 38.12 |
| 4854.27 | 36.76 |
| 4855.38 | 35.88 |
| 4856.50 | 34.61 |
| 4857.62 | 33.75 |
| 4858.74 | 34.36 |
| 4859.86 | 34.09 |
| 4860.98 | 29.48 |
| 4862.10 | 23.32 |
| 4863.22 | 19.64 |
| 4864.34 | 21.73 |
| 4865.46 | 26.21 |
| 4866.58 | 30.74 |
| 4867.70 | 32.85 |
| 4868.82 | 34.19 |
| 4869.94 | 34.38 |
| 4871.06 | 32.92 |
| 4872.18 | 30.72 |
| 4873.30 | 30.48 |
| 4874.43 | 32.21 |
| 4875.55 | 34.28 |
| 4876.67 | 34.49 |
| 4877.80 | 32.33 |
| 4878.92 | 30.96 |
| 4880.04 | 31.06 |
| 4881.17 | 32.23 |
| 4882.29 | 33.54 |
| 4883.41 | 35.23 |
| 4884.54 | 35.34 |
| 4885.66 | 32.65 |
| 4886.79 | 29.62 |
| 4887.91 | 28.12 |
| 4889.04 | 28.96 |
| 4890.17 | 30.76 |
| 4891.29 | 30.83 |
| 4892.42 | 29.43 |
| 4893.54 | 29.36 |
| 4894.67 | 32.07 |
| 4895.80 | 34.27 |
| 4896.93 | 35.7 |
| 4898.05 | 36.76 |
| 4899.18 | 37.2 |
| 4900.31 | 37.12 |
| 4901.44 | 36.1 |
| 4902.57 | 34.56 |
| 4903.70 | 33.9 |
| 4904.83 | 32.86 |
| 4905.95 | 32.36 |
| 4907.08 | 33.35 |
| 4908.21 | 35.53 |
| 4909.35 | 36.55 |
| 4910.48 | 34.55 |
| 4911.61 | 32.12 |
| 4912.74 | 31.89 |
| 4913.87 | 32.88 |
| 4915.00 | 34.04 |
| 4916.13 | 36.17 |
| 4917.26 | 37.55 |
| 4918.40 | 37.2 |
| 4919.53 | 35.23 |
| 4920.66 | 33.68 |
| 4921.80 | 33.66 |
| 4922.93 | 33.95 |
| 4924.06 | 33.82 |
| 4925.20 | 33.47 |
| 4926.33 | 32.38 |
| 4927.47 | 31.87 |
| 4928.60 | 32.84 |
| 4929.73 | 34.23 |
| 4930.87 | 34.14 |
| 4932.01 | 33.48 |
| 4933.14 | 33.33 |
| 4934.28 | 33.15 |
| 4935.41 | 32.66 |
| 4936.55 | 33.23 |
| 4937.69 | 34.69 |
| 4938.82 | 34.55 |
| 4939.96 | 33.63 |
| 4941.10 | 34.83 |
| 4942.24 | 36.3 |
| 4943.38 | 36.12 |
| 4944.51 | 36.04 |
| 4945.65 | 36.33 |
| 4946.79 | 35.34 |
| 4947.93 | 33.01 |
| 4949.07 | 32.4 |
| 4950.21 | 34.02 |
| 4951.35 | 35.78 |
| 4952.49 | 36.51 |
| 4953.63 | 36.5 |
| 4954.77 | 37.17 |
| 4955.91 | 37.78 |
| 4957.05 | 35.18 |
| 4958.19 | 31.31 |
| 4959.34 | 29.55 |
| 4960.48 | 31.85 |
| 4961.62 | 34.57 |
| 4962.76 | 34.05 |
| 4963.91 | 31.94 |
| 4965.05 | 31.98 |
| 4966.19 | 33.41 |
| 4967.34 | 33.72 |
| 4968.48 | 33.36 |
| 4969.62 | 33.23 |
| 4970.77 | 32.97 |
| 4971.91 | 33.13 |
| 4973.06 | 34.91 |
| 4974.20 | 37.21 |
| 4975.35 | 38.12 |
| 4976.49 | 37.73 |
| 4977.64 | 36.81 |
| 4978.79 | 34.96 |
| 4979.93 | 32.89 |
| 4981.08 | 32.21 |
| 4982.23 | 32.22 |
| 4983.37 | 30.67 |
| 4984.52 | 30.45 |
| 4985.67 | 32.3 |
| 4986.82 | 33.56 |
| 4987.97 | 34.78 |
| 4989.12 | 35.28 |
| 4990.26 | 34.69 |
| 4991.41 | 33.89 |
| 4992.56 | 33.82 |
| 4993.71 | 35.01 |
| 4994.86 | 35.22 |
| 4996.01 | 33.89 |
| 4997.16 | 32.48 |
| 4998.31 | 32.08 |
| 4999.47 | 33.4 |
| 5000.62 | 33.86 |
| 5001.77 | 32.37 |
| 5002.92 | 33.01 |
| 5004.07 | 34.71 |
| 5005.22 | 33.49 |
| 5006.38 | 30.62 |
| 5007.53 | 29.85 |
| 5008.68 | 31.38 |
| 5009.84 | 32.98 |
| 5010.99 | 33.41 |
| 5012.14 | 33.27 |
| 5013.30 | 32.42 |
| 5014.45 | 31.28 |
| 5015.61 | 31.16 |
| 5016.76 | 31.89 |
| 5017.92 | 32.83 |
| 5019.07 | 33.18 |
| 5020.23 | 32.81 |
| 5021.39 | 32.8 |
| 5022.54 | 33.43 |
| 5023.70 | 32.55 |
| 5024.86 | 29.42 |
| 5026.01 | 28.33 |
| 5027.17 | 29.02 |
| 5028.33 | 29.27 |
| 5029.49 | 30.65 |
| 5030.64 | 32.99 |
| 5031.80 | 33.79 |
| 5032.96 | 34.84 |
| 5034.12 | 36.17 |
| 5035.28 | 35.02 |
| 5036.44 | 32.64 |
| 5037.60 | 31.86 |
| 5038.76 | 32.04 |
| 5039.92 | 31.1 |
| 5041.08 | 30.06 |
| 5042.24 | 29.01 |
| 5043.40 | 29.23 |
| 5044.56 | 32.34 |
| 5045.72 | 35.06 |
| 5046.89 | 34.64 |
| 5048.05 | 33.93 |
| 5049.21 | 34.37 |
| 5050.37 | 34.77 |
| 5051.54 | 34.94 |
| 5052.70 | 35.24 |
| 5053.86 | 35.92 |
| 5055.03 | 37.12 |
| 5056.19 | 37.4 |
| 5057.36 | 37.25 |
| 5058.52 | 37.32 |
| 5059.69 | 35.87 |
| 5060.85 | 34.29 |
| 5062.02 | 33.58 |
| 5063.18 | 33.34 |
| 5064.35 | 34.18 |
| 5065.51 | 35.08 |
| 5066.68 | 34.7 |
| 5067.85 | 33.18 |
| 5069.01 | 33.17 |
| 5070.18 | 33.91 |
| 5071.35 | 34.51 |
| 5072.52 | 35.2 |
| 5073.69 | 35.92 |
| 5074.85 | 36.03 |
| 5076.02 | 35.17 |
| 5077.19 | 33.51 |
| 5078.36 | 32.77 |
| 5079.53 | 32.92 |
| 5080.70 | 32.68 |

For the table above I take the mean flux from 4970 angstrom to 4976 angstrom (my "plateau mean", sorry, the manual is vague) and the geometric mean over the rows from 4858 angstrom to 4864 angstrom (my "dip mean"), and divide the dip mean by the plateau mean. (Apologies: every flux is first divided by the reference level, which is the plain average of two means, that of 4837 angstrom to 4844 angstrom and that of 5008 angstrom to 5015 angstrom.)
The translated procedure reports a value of 0.781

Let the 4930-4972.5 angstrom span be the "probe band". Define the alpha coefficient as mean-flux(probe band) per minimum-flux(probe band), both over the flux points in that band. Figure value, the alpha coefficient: 1.15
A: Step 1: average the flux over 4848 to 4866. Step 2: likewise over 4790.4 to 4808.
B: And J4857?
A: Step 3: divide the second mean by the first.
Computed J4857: 1.07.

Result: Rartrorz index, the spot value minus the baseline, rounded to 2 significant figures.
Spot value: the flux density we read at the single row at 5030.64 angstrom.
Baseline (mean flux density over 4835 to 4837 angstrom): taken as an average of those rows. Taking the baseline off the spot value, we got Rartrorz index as -2.7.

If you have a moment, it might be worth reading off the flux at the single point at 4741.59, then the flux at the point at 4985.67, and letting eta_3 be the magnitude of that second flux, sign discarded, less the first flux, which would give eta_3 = -3.0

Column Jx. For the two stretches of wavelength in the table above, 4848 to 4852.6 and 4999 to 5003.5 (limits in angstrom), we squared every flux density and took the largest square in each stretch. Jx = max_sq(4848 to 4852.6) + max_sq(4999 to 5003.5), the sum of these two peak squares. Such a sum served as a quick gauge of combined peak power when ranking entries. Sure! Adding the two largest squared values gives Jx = 2657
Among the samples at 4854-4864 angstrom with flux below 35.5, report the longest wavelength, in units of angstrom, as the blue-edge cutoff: 4863.22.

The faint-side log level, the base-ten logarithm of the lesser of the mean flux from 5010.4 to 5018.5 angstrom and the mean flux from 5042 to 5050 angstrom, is 1.51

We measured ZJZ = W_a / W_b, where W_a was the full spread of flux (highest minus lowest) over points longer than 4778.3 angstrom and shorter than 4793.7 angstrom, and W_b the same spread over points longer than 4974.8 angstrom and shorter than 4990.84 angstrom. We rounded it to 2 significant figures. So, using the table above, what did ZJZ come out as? 0.71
